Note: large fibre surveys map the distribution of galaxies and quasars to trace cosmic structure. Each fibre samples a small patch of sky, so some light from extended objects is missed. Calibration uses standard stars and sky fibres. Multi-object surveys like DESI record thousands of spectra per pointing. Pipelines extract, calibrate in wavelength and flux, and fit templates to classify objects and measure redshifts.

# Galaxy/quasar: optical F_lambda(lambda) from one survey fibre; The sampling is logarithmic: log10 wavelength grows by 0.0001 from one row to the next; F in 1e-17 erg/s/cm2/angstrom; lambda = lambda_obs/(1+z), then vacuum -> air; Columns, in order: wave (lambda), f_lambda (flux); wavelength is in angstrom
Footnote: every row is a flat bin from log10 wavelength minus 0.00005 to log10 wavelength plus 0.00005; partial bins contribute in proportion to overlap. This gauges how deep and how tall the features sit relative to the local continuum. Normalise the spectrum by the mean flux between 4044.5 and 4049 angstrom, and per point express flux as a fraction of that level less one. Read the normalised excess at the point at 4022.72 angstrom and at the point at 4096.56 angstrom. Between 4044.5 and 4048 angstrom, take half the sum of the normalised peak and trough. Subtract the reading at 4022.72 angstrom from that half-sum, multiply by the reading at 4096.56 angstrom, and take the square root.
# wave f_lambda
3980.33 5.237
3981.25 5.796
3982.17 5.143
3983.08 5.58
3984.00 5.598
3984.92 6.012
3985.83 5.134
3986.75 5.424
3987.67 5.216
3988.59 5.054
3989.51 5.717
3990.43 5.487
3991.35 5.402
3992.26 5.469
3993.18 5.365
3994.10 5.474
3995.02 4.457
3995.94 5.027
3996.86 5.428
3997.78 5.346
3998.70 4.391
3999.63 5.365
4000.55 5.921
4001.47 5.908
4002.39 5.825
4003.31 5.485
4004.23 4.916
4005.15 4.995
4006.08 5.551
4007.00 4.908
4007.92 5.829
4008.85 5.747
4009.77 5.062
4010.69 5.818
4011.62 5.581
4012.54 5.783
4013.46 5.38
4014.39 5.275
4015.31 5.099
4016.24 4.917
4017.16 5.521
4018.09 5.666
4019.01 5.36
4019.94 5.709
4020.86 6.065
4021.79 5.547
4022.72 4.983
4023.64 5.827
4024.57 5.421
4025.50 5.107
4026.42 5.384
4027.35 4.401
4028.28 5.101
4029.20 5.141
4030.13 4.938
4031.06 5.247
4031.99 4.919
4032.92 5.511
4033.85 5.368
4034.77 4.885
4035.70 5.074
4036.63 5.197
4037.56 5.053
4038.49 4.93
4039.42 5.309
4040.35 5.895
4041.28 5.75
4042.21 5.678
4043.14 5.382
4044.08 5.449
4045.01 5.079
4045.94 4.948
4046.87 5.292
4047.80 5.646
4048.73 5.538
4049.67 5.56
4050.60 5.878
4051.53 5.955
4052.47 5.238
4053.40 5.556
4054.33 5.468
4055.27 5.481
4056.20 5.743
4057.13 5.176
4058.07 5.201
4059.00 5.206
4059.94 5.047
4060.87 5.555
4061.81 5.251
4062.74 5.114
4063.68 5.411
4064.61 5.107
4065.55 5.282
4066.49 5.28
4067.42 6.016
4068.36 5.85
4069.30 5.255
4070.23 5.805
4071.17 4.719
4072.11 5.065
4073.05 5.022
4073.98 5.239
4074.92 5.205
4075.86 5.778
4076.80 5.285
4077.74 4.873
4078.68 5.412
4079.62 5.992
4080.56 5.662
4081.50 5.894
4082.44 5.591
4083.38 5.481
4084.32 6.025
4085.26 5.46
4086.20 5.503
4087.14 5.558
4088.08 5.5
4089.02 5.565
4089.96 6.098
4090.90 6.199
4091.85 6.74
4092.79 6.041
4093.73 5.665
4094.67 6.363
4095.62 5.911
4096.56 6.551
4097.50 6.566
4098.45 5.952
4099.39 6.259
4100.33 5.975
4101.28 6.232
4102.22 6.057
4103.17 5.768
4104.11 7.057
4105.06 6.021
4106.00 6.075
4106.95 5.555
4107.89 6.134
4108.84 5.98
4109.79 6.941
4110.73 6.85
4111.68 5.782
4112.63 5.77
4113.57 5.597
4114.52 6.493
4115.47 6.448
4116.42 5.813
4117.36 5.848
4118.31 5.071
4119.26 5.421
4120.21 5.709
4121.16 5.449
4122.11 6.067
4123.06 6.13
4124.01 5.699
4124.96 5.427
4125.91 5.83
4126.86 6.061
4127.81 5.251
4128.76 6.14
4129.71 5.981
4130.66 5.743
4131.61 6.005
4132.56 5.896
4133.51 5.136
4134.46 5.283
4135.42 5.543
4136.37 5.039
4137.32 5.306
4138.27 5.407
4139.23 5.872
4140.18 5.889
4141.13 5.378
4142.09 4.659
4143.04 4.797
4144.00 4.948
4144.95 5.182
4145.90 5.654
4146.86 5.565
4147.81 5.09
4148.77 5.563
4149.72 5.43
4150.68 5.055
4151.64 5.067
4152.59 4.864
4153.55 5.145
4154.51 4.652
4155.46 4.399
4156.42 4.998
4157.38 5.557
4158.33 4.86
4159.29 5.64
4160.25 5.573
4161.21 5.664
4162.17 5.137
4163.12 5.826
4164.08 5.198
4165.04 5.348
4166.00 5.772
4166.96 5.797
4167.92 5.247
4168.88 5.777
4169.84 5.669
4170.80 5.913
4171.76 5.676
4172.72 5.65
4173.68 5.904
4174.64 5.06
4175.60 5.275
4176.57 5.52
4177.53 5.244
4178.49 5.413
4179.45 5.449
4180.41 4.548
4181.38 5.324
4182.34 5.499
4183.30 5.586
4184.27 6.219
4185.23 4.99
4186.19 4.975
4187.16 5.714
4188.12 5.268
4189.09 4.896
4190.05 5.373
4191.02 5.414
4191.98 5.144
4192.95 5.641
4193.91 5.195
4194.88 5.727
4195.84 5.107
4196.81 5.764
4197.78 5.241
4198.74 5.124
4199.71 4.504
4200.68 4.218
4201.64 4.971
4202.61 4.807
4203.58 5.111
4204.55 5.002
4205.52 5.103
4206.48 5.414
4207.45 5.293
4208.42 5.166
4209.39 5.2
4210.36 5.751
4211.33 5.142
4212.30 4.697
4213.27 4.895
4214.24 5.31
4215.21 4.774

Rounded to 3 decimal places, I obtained 0.118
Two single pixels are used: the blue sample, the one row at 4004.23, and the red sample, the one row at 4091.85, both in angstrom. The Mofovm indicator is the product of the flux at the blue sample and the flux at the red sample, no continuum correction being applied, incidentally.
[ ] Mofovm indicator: 33.1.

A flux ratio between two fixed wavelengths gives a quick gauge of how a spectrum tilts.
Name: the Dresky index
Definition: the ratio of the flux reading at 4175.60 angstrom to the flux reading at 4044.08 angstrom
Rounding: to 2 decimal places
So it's 0.97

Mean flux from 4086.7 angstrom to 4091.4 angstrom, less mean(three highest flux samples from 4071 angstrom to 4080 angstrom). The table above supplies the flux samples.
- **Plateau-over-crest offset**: 0.1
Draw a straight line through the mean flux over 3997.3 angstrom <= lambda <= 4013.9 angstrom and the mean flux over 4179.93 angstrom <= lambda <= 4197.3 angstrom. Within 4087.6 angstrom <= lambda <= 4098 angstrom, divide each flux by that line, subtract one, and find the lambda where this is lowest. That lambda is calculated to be 4088.08 angstrom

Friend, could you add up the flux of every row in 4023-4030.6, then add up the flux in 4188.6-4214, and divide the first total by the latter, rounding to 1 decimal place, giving 0.3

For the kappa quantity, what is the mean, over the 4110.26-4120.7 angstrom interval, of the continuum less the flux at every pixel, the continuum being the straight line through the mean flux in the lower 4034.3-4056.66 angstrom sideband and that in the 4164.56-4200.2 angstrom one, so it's -0.5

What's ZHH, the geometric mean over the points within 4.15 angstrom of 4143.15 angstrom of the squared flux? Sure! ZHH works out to 28.2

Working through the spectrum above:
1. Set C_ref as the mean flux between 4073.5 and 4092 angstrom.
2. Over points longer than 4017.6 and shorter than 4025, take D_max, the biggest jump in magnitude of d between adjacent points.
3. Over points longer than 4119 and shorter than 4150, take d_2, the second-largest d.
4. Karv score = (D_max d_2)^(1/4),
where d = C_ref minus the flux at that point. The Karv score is 0.92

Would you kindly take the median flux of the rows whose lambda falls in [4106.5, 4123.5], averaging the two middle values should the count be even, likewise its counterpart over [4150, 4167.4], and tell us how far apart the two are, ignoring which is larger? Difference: 0.66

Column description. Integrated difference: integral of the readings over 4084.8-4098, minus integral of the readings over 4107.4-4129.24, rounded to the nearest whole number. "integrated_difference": -50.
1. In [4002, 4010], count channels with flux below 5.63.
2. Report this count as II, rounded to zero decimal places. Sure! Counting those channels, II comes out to 6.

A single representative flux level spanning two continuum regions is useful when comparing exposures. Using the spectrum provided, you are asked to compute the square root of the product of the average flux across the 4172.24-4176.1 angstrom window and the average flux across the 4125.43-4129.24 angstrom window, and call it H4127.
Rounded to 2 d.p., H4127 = 5.64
